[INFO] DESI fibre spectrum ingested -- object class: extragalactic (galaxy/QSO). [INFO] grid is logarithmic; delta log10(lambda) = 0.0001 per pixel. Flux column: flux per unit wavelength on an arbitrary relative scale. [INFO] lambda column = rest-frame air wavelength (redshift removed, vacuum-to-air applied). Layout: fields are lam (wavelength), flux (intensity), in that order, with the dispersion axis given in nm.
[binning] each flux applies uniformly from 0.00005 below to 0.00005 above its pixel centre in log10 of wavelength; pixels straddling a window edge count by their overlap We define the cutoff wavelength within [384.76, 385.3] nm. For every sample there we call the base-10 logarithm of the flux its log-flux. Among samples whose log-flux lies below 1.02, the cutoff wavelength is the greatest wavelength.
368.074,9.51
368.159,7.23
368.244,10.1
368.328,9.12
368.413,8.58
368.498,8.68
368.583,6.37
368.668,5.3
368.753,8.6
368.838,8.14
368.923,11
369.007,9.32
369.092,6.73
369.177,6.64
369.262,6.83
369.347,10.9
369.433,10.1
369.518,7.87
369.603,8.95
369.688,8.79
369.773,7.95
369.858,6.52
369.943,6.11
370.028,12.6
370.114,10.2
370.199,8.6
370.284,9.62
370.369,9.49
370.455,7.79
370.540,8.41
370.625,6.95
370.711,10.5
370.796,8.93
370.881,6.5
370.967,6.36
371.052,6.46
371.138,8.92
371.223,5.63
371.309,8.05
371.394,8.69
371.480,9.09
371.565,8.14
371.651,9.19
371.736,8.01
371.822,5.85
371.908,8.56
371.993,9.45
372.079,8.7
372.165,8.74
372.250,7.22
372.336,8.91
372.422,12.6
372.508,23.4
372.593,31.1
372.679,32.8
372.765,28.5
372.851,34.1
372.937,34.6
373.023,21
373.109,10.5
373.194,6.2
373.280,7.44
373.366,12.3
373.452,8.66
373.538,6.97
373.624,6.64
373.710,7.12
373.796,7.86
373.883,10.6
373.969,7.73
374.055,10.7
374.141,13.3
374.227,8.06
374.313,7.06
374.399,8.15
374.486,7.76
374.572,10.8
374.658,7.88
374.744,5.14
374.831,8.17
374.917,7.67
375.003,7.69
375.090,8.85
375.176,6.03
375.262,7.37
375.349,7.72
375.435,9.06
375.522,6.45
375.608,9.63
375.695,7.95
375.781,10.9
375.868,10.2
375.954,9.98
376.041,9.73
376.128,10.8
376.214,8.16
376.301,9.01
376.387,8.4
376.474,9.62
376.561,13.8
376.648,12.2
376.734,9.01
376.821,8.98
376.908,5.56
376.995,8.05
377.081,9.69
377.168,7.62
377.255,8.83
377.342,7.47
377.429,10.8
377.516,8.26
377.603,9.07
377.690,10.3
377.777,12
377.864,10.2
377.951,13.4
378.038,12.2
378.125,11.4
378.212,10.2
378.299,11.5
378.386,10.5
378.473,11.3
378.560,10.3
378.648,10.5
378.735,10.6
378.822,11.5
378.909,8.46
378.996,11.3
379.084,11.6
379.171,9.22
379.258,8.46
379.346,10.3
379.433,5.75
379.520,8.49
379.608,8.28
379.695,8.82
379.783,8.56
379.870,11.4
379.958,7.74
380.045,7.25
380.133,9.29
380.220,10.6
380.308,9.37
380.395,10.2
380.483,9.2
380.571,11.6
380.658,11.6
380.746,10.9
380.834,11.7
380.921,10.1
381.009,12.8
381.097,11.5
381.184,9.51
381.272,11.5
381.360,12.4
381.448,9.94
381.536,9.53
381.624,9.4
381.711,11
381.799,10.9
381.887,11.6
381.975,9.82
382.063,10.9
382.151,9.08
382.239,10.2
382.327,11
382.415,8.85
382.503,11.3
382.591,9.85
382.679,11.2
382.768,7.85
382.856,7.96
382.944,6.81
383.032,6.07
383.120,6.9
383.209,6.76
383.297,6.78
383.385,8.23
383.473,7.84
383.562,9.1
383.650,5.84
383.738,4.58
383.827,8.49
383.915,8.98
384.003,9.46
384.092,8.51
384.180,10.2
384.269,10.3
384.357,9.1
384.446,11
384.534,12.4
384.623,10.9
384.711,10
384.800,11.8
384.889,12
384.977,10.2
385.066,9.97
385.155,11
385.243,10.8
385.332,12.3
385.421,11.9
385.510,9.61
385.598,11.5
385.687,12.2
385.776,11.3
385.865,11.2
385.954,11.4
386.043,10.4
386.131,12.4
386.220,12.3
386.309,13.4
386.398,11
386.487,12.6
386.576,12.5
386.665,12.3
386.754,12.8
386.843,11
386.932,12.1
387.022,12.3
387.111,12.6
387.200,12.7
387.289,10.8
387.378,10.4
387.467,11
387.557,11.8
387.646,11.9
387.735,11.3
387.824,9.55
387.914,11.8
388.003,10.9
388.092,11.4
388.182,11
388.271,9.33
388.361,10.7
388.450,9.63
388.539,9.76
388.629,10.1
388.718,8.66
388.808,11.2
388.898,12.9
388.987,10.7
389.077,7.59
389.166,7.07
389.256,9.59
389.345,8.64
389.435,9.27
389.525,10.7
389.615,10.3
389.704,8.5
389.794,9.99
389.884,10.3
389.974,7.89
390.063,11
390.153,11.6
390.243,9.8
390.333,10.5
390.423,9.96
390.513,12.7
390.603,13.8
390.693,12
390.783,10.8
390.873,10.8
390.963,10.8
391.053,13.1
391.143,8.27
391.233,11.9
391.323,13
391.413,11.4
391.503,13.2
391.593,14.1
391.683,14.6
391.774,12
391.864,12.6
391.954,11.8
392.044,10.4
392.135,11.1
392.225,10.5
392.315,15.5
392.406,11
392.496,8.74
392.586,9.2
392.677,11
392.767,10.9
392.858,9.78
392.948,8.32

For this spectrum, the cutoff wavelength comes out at 385.066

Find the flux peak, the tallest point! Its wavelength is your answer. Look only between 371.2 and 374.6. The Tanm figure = 372.937 nm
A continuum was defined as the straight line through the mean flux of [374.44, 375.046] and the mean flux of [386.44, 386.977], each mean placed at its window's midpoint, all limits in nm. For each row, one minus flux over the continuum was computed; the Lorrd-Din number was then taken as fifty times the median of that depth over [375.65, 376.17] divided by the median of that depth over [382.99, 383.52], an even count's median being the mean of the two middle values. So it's -29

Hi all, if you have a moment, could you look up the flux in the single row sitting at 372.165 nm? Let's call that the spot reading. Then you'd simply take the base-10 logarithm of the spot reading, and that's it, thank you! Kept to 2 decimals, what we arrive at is 0.94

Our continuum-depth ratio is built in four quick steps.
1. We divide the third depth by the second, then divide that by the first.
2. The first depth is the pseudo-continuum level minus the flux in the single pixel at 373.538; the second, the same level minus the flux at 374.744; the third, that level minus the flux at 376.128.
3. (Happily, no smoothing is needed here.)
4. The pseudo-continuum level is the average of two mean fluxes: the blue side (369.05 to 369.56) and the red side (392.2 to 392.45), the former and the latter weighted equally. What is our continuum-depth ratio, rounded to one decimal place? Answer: 0.0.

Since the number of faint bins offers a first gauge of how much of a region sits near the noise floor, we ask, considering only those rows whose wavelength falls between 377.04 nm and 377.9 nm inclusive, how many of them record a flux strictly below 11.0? 9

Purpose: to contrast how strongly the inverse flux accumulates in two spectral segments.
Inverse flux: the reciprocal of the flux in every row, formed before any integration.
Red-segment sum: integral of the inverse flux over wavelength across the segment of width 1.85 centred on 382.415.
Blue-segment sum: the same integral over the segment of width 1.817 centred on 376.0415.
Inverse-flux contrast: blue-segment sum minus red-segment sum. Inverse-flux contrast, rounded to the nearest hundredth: 0.00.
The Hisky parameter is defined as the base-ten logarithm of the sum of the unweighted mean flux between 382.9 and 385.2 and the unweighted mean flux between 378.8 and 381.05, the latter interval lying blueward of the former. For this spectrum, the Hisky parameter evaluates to 1.273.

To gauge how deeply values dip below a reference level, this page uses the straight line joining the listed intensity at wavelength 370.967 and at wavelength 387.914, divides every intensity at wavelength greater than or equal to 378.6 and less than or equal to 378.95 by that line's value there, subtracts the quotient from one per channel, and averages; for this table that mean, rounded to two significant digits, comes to -0.16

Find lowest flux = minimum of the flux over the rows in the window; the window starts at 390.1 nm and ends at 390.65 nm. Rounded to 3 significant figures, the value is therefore 9.80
